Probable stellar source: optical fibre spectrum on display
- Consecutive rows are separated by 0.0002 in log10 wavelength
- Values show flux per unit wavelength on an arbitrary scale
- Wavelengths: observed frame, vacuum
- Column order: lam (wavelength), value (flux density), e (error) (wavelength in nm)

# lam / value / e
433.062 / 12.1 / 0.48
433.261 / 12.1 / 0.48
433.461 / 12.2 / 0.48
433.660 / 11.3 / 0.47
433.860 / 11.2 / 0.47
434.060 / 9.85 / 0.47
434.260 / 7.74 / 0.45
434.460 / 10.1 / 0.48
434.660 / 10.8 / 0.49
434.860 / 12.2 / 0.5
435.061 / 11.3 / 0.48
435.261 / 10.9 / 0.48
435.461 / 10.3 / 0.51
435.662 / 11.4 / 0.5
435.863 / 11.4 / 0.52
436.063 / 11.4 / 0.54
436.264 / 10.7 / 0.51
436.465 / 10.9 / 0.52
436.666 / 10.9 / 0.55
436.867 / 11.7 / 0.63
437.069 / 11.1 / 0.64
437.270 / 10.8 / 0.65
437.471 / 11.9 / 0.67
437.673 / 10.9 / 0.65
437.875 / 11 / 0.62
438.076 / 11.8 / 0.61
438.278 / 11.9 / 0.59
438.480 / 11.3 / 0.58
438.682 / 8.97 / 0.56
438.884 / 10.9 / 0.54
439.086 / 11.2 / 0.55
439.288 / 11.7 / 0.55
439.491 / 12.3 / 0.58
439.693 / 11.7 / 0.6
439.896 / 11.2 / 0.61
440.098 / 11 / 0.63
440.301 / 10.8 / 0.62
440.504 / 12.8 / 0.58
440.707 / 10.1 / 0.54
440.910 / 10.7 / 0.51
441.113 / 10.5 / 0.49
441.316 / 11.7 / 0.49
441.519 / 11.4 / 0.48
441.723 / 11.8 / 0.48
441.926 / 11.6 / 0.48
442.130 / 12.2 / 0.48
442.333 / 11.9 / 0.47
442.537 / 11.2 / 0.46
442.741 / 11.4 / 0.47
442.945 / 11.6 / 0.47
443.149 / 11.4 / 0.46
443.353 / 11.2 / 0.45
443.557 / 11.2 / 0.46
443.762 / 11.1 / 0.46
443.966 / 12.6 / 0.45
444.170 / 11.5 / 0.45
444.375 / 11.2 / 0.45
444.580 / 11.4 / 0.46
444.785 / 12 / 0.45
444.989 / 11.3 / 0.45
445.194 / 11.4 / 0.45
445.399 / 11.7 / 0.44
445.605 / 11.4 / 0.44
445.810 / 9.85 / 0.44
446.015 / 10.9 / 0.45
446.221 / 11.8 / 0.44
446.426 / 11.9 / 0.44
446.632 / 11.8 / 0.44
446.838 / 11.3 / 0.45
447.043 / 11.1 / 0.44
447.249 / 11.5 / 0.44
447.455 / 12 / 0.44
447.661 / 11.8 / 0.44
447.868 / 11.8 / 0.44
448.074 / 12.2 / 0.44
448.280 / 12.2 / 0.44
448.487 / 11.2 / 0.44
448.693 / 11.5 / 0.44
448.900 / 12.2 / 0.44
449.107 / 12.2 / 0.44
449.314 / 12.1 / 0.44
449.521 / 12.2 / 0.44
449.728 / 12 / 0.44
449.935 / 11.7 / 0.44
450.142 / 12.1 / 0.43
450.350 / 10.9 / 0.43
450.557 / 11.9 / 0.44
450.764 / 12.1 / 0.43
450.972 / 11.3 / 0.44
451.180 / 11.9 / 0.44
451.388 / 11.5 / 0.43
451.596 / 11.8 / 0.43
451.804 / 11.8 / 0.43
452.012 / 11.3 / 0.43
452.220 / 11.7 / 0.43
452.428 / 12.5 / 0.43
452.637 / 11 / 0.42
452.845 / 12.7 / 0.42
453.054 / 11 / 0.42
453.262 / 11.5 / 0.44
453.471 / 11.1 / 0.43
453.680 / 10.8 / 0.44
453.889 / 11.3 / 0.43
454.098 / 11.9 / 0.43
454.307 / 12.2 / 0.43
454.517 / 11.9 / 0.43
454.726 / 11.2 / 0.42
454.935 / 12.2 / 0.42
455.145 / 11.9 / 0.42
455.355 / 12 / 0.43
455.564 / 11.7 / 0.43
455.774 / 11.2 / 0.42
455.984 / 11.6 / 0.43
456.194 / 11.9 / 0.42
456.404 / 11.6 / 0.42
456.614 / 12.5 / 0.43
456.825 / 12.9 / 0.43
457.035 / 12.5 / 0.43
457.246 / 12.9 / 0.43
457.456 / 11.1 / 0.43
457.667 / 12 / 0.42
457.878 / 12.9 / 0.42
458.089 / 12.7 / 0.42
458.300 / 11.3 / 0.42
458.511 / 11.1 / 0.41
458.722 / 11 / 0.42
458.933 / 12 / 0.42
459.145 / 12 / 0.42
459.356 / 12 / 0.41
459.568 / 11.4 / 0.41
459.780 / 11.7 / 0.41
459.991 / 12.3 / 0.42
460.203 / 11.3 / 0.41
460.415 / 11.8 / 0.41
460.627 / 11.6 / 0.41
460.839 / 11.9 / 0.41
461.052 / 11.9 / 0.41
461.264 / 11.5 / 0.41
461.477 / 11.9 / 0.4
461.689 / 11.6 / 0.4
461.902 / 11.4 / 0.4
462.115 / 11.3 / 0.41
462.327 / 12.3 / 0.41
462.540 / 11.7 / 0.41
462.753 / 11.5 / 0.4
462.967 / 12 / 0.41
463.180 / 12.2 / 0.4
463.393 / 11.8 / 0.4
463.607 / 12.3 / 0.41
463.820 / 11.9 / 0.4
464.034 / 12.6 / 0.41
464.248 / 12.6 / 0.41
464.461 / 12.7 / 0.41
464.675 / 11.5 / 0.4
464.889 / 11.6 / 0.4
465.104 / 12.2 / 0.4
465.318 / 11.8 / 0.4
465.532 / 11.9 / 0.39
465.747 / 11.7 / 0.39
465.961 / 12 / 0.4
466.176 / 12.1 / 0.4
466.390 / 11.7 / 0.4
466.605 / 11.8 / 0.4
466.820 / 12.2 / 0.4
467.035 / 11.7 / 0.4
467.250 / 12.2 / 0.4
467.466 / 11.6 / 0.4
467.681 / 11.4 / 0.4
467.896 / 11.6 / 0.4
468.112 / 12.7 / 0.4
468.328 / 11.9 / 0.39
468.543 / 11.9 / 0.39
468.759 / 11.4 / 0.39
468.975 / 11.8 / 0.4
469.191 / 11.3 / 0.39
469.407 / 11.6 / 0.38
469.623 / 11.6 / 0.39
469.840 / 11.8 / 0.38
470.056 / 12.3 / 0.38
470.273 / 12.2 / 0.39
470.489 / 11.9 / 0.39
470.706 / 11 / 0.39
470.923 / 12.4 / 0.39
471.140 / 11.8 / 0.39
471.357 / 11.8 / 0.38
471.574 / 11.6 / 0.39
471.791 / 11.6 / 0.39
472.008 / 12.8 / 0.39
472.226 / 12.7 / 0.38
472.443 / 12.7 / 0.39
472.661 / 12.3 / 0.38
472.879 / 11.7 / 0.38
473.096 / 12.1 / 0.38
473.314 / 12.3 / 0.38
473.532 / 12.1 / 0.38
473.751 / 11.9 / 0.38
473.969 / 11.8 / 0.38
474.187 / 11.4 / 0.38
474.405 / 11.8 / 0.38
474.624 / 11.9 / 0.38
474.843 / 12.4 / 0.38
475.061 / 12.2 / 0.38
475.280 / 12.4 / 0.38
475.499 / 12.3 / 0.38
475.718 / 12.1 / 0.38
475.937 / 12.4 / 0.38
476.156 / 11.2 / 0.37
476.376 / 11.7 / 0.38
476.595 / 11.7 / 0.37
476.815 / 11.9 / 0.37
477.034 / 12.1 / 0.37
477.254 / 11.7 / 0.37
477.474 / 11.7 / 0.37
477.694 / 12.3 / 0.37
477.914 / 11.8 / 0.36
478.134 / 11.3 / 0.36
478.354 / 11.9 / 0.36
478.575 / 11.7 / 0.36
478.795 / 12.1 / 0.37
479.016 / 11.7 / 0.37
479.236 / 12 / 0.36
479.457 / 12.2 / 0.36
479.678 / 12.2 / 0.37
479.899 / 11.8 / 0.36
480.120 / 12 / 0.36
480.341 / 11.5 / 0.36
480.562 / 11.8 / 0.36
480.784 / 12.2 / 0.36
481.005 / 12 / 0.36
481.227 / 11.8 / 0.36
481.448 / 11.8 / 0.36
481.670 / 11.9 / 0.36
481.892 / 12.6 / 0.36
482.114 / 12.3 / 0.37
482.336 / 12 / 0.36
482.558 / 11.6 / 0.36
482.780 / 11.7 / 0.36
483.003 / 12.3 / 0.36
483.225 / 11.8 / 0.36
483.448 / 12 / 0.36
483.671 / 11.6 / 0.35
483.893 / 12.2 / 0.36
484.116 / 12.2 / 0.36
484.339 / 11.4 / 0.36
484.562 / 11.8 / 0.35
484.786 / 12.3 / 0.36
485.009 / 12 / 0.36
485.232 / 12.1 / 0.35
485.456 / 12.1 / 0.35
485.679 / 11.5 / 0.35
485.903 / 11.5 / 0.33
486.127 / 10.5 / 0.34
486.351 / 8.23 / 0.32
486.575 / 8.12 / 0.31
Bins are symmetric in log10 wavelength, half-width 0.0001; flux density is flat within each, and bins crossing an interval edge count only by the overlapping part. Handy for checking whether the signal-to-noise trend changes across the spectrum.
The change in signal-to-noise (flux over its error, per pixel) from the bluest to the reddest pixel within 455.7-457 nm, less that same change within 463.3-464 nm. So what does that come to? 3.1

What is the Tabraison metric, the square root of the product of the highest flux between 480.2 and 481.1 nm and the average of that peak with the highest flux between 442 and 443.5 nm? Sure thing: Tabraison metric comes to 12.2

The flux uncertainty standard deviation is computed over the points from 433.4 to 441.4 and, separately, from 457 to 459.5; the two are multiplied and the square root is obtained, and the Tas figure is 0.020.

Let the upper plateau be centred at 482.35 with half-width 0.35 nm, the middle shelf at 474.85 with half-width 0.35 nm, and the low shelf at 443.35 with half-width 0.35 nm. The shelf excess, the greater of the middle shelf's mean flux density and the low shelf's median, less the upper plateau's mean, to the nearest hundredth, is 0.20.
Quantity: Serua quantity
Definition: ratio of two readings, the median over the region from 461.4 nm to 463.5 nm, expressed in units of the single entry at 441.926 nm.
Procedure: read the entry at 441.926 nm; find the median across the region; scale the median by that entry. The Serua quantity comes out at 1.013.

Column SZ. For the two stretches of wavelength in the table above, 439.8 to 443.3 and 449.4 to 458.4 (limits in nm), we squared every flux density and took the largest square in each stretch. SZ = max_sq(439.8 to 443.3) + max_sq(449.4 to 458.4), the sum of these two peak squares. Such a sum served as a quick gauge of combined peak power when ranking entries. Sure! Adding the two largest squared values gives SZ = 330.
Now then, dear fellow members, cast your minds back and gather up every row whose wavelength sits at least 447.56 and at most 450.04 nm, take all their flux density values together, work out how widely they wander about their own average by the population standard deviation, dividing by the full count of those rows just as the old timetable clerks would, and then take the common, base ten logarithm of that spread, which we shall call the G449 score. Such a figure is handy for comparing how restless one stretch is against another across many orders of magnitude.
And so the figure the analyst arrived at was -0.50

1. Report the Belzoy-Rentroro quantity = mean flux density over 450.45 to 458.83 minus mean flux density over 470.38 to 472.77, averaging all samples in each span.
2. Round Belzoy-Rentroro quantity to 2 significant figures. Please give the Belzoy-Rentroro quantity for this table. -0.27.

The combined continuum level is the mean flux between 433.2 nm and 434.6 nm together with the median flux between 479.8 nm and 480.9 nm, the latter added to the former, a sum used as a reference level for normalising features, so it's 22.4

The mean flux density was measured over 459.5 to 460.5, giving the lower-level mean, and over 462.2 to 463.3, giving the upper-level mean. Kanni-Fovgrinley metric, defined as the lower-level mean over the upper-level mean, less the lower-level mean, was -10.7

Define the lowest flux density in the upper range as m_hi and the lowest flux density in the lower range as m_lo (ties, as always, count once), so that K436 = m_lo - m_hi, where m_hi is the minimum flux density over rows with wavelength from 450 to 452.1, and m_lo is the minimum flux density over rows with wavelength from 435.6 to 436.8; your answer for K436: -0.2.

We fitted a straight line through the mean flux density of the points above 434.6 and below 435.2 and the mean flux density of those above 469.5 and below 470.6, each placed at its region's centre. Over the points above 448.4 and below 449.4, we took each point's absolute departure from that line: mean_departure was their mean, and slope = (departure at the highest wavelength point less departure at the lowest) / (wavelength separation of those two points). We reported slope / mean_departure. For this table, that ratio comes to 0.04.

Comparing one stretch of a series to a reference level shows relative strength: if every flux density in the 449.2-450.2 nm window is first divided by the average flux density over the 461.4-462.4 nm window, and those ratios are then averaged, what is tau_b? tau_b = 1.03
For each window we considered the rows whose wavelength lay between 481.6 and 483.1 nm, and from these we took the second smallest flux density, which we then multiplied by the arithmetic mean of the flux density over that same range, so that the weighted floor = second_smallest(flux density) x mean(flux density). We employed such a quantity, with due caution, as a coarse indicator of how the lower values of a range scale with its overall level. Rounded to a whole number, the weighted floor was 141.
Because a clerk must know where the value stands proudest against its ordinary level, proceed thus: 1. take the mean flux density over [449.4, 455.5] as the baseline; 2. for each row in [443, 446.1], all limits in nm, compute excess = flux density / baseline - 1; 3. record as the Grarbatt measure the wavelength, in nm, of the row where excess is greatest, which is 443.966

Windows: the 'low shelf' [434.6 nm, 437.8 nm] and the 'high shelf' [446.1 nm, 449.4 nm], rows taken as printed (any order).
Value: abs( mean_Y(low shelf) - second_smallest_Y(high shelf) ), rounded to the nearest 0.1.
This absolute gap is 0.0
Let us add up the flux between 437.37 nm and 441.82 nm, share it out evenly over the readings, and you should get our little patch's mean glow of 11.3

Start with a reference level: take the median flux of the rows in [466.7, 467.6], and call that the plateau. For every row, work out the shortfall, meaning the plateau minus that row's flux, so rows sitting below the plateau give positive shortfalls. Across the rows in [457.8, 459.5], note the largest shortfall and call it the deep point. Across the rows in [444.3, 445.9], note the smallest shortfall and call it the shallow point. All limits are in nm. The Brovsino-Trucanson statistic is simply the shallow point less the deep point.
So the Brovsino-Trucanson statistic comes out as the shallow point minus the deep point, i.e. -1.0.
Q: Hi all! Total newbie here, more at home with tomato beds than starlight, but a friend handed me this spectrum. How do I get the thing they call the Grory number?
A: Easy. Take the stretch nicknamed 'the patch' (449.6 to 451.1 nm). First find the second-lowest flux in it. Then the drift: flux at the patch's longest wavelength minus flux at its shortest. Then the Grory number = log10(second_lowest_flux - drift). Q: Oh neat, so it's 1.079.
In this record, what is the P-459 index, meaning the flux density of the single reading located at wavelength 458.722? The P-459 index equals 11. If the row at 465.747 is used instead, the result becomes 11.7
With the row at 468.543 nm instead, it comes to 11.9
